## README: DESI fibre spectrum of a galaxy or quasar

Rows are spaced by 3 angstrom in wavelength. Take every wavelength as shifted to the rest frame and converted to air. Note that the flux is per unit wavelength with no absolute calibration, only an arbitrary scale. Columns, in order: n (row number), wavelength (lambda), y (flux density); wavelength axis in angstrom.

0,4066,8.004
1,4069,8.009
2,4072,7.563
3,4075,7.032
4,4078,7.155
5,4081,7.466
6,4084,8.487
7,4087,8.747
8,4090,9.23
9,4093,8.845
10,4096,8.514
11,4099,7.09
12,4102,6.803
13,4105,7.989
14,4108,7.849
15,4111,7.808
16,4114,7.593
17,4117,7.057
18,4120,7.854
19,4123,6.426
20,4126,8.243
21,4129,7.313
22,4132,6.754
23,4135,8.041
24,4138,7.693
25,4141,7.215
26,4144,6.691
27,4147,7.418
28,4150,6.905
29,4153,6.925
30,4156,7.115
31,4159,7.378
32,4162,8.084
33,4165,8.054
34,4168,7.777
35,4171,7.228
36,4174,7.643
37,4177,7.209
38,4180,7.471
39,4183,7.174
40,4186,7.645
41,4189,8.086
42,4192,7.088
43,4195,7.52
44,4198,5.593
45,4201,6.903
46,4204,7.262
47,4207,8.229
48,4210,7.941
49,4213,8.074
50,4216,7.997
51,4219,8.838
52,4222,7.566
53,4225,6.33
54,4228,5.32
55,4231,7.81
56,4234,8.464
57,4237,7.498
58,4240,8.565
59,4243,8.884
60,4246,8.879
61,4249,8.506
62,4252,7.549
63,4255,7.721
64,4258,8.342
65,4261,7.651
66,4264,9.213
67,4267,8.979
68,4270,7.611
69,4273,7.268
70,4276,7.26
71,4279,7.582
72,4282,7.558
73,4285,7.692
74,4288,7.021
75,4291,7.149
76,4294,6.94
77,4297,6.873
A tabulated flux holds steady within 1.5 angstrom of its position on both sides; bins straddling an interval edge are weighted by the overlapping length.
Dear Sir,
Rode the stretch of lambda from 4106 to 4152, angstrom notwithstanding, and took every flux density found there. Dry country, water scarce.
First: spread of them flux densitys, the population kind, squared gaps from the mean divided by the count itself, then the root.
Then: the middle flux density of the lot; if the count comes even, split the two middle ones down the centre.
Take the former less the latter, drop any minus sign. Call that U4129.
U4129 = 6.90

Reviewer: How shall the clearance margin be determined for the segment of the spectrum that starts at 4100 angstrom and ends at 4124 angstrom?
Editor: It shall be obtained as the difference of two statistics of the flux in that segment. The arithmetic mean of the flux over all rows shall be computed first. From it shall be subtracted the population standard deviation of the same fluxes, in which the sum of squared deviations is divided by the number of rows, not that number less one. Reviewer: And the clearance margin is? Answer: 6.9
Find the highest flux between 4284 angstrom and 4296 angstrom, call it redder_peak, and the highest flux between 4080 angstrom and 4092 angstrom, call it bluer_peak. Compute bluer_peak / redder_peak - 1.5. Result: -0.30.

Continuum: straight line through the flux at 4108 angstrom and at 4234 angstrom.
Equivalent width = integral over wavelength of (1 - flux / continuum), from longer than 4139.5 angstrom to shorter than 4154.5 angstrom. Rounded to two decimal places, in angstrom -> 1.88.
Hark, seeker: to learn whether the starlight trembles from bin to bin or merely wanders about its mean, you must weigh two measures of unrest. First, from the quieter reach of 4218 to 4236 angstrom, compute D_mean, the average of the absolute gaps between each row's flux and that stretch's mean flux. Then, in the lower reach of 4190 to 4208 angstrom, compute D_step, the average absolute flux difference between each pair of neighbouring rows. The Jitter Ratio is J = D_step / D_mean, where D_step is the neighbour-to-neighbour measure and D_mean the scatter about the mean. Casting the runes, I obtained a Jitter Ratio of 1.0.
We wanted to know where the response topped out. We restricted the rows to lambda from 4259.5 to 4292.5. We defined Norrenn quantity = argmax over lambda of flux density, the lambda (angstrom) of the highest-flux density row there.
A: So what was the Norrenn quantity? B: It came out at 4264 angstrom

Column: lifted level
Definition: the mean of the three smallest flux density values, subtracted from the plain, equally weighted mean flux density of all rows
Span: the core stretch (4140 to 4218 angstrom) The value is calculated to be 1.0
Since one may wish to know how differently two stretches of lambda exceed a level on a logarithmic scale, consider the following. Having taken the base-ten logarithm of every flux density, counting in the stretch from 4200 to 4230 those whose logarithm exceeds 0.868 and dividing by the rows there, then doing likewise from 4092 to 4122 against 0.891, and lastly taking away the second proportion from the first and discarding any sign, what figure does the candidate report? 0.0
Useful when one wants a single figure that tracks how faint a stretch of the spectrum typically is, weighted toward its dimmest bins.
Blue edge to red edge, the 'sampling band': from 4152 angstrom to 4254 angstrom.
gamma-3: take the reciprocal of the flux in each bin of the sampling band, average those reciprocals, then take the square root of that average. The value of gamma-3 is 0.365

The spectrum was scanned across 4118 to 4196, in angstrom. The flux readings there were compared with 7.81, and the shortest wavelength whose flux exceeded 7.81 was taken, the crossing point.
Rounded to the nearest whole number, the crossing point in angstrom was 4120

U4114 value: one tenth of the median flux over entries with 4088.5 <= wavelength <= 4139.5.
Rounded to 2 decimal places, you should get 0.78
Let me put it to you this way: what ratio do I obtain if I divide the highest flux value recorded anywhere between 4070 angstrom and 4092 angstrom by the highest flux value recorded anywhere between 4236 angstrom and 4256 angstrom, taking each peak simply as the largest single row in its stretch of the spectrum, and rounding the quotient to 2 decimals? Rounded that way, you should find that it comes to 1.04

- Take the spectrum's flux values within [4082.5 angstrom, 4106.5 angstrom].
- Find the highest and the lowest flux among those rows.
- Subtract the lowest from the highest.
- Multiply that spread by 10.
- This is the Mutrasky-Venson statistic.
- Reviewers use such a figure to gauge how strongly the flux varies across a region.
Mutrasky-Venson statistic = 24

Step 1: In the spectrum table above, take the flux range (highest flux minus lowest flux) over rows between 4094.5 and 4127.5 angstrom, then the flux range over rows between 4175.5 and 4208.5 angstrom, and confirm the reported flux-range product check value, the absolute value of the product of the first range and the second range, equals 5.5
